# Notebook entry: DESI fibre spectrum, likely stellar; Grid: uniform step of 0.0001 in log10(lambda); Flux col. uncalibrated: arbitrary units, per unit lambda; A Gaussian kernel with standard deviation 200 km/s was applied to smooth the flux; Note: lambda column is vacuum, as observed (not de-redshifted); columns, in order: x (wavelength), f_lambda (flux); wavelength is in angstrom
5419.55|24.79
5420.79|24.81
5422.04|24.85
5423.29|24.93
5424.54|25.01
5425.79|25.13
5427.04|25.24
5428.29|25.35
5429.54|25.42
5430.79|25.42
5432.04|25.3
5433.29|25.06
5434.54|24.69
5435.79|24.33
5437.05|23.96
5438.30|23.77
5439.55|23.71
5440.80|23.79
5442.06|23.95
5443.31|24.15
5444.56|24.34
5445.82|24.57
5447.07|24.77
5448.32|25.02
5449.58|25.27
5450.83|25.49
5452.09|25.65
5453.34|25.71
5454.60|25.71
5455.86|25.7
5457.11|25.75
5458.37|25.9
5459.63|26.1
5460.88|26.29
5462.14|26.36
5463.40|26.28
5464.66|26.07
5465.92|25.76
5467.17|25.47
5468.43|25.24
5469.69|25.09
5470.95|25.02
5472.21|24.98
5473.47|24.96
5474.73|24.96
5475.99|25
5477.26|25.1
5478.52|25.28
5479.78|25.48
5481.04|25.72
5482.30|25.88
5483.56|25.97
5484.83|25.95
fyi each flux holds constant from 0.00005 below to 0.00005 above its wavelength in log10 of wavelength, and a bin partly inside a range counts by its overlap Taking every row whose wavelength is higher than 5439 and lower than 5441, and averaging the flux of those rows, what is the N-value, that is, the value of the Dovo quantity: 23.8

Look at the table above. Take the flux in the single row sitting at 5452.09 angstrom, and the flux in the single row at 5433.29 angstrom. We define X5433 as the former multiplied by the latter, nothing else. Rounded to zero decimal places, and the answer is 643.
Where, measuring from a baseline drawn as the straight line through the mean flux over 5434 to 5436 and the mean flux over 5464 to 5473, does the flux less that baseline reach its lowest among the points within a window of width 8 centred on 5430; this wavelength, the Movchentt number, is 5433.29 angstrom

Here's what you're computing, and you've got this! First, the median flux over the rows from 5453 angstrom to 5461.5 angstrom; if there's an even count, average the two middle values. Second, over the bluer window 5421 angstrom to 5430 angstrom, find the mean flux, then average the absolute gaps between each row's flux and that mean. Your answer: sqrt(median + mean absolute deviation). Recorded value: 5.09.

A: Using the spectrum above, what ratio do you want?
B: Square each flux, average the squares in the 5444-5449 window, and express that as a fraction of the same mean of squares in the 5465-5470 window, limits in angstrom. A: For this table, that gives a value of 0.94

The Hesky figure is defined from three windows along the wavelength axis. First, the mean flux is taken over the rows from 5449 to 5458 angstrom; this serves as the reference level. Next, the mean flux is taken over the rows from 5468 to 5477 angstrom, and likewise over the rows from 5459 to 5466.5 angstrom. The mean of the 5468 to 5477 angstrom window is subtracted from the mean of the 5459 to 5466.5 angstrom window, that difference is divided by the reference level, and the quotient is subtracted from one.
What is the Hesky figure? 0.96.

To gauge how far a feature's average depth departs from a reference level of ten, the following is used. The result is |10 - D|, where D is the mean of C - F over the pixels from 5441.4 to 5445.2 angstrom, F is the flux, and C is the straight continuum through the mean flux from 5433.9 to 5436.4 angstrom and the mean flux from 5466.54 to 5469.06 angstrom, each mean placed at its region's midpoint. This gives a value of 9.4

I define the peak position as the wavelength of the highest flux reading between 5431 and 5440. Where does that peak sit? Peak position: 5432.04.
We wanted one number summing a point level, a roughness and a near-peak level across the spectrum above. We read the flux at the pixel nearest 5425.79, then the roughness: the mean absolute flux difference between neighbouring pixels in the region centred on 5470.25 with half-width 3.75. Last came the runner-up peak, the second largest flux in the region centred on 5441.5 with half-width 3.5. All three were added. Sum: 49.4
